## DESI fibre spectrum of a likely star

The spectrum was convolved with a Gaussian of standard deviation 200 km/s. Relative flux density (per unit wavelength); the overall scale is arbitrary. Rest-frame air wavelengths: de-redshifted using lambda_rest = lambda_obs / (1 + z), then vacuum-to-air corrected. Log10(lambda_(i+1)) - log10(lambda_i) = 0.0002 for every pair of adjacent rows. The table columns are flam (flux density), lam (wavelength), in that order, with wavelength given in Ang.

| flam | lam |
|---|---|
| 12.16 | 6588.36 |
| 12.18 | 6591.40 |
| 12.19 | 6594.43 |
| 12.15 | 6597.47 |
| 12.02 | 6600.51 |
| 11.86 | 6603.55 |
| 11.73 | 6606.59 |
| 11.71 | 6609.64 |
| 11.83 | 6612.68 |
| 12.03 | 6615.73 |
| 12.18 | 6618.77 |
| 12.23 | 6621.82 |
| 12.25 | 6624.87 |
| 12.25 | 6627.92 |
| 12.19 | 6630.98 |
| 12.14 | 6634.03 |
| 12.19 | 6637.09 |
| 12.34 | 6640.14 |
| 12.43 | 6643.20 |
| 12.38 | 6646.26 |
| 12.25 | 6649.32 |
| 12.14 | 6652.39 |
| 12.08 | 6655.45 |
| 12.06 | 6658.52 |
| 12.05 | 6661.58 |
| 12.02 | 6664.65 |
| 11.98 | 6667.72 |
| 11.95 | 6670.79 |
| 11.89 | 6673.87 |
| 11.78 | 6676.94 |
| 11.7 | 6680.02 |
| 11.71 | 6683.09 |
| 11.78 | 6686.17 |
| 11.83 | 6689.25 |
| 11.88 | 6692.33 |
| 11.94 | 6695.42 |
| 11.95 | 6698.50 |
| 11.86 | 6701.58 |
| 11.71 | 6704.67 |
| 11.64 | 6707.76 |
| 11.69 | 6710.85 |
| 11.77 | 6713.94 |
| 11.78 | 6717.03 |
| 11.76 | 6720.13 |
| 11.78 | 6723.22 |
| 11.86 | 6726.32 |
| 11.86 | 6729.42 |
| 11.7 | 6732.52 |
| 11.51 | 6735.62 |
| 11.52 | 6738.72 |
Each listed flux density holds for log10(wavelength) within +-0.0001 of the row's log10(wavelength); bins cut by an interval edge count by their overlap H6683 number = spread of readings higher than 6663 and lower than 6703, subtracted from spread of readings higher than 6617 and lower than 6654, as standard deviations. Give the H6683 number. -0.01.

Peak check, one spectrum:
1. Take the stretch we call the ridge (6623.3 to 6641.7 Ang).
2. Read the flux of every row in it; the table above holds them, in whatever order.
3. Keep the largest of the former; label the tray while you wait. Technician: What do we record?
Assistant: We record 12.34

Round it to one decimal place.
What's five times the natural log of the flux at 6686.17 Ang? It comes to 12.3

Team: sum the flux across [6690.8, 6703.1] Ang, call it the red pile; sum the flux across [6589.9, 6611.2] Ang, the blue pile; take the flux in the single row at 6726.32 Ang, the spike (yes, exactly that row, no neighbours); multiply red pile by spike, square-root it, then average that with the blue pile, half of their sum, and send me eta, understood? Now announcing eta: 54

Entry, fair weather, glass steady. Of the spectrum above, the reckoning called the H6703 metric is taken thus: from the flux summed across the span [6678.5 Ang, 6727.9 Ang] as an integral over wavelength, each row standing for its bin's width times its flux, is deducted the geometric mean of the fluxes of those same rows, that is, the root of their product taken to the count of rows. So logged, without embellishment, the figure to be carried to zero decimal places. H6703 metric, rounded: 571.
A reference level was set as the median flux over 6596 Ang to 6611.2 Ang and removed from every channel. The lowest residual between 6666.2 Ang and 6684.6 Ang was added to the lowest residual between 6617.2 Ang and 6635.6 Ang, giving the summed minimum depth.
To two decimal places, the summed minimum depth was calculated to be 0.12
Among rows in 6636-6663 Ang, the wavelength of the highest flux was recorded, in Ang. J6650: 6643.20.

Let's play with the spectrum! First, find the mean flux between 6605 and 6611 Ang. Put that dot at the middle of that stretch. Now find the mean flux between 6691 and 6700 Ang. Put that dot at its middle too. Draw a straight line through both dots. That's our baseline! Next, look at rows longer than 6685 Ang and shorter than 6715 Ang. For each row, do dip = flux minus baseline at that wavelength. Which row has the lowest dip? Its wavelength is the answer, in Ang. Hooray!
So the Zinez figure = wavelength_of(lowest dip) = 6707.76 Ang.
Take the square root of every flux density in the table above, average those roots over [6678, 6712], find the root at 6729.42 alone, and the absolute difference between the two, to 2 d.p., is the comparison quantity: 0.01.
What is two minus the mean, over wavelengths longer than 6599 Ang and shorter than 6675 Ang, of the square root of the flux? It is -1.477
